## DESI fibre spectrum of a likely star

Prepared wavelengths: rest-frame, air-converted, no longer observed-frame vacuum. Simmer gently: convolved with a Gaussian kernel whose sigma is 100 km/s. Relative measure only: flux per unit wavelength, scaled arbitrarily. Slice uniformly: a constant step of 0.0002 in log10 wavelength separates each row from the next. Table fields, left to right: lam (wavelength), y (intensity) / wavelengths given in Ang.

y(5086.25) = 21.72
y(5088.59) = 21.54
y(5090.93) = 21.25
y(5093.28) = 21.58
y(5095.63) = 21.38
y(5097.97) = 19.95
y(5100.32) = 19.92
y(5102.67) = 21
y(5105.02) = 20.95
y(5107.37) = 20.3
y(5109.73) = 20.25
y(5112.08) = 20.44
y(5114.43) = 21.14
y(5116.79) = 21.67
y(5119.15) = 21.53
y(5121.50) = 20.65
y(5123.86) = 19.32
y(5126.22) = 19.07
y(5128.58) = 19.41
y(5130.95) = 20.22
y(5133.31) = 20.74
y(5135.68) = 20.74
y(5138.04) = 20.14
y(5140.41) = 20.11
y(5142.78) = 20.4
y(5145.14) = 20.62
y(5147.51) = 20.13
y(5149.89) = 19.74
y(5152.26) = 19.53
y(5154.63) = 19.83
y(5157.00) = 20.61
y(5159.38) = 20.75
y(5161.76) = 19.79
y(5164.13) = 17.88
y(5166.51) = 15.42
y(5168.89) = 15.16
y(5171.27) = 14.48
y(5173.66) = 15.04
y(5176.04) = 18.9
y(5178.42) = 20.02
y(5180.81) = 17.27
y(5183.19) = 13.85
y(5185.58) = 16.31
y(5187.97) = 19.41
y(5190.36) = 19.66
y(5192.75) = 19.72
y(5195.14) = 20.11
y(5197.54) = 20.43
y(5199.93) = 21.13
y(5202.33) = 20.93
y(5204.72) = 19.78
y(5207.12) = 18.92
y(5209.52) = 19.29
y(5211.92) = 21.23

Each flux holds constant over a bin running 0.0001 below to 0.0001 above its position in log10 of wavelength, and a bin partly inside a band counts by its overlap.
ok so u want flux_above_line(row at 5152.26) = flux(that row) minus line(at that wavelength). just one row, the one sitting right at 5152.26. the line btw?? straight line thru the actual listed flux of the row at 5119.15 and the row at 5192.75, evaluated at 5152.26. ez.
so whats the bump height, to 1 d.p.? -1.2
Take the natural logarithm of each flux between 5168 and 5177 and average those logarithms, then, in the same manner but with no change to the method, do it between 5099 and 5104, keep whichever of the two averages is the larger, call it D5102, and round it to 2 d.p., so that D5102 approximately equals 3.02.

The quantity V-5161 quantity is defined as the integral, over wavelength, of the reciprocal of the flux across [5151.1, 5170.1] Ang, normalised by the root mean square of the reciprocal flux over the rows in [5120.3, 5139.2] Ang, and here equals 20.7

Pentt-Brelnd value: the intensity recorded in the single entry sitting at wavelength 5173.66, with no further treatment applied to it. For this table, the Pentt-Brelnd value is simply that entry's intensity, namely 15.04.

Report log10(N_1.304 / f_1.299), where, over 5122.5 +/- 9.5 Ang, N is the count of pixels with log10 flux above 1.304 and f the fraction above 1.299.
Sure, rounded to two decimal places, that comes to 0.90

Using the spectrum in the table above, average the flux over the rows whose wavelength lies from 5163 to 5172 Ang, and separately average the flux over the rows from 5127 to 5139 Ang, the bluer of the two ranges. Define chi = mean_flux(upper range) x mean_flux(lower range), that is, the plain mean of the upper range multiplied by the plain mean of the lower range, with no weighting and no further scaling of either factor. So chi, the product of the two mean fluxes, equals 319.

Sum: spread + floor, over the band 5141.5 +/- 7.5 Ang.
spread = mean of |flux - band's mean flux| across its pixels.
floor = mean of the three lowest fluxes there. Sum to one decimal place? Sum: 20.4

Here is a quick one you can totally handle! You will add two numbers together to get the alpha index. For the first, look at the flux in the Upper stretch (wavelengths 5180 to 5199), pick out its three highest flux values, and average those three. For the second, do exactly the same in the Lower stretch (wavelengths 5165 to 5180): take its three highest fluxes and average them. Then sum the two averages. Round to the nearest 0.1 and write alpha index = 38.2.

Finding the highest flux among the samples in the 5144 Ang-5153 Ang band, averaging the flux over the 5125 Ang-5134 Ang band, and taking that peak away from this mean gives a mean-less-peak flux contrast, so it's -0.8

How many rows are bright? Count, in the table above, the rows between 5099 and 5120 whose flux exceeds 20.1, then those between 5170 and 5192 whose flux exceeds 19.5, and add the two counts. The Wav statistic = 10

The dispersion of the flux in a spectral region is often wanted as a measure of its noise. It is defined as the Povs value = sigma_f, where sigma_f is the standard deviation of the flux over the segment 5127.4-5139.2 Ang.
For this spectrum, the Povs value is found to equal 0.5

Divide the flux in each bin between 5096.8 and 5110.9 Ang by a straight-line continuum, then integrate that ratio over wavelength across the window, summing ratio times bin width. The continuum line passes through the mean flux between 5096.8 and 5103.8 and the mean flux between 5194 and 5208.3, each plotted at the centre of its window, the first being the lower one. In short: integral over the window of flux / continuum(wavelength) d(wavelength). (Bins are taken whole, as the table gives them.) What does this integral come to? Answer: 14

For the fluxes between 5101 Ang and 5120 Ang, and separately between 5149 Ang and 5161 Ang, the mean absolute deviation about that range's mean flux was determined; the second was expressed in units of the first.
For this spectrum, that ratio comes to 1.1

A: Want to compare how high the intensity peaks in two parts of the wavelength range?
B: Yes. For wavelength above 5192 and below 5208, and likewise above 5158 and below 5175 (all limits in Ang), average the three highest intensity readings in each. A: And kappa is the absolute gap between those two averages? 1.4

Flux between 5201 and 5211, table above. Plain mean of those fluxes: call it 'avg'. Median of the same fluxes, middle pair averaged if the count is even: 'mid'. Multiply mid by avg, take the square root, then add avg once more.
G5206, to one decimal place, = 39.4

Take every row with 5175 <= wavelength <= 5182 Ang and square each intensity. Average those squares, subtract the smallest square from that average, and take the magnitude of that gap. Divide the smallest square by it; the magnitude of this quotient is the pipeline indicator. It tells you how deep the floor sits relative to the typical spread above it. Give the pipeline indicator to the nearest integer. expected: 6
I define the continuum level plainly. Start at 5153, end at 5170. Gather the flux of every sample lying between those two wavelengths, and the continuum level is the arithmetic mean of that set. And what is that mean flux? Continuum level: 18.5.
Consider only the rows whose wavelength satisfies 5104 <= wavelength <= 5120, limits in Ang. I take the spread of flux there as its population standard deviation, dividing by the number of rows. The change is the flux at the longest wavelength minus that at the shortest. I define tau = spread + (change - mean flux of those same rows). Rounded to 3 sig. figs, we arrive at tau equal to -19.8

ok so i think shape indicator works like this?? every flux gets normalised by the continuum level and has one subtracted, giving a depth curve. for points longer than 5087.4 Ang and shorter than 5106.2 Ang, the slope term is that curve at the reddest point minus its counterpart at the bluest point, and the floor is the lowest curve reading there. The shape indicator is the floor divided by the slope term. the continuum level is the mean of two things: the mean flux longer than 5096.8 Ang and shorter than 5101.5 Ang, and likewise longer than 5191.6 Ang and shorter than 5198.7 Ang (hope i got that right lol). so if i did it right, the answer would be 0.15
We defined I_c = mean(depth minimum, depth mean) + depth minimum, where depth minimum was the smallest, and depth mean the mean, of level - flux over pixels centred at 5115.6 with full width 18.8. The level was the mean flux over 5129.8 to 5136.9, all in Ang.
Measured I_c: -1.7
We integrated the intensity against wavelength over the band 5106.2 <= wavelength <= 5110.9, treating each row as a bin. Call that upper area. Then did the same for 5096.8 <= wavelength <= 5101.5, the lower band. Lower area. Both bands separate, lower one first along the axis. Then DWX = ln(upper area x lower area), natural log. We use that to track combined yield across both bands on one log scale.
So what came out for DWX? 9.10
